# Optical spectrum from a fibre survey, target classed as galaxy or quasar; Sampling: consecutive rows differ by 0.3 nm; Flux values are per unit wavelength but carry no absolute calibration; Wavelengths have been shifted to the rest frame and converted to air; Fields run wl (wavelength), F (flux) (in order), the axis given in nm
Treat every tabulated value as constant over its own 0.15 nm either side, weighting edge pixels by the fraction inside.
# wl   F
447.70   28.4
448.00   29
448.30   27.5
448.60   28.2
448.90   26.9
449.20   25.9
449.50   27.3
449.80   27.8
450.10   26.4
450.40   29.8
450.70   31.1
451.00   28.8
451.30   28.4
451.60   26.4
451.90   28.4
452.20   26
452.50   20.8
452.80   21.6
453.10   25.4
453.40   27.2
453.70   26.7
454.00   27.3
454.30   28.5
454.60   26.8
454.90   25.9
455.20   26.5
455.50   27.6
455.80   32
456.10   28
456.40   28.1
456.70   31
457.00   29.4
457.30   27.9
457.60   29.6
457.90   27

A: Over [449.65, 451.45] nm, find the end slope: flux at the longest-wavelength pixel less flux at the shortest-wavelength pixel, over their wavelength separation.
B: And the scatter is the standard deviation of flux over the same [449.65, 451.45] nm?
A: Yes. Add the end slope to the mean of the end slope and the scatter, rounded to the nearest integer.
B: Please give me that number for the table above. 1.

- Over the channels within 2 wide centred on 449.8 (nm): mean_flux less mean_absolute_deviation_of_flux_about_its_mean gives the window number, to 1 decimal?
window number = 26.4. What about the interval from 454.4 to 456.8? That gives 26.6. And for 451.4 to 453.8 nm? 23.3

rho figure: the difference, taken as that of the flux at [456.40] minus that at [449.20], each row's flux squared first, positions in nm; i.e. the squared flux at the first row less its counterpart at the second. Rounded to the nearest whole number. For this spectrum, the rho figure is 119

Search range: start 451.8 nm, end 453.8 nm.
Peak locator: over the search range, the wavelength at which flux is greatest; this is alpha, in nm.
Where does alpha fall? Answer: 451.90 nm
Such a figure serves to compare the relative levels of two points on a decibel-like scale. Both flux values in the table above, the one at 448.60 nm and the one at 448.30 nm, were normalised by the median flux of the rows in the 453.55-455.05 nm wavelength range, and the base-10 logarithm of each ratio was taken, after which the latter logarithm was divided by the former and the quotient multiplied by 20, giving 10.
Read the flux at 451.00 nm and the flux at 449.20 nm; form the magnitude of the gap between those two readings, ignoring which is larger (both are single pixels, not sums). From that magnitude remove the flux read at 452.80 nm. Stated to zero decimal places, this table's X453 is -19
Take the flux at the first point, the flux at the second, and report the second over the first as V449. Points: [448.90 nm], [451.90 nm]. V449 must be 1.1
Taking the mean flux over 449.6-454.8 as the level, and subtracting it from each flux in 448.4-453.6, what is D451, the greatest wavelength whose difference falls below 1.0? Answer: 453.40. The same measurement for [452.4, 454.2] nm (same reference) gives 454.00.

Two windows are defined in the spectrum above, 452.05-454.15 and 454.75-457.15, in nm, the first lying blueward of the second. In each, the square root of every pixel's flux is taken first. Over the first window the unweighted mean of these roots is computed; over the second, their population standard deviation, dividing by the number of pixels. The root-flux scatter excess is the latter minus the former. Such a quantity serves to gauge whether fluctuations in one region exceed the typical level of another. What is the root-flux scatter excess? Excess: -4.81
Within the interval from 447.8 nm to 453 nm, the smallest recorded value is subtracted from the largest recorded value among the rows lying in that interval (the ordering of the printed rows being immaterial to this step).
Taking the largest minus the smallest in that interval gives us 10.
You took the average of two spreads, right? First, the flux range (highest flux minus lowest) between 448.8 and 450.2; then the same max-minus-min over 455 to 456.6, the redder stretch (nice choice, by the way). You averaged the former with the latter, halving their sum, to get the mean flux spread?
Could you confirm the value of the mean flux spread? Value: 3.7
